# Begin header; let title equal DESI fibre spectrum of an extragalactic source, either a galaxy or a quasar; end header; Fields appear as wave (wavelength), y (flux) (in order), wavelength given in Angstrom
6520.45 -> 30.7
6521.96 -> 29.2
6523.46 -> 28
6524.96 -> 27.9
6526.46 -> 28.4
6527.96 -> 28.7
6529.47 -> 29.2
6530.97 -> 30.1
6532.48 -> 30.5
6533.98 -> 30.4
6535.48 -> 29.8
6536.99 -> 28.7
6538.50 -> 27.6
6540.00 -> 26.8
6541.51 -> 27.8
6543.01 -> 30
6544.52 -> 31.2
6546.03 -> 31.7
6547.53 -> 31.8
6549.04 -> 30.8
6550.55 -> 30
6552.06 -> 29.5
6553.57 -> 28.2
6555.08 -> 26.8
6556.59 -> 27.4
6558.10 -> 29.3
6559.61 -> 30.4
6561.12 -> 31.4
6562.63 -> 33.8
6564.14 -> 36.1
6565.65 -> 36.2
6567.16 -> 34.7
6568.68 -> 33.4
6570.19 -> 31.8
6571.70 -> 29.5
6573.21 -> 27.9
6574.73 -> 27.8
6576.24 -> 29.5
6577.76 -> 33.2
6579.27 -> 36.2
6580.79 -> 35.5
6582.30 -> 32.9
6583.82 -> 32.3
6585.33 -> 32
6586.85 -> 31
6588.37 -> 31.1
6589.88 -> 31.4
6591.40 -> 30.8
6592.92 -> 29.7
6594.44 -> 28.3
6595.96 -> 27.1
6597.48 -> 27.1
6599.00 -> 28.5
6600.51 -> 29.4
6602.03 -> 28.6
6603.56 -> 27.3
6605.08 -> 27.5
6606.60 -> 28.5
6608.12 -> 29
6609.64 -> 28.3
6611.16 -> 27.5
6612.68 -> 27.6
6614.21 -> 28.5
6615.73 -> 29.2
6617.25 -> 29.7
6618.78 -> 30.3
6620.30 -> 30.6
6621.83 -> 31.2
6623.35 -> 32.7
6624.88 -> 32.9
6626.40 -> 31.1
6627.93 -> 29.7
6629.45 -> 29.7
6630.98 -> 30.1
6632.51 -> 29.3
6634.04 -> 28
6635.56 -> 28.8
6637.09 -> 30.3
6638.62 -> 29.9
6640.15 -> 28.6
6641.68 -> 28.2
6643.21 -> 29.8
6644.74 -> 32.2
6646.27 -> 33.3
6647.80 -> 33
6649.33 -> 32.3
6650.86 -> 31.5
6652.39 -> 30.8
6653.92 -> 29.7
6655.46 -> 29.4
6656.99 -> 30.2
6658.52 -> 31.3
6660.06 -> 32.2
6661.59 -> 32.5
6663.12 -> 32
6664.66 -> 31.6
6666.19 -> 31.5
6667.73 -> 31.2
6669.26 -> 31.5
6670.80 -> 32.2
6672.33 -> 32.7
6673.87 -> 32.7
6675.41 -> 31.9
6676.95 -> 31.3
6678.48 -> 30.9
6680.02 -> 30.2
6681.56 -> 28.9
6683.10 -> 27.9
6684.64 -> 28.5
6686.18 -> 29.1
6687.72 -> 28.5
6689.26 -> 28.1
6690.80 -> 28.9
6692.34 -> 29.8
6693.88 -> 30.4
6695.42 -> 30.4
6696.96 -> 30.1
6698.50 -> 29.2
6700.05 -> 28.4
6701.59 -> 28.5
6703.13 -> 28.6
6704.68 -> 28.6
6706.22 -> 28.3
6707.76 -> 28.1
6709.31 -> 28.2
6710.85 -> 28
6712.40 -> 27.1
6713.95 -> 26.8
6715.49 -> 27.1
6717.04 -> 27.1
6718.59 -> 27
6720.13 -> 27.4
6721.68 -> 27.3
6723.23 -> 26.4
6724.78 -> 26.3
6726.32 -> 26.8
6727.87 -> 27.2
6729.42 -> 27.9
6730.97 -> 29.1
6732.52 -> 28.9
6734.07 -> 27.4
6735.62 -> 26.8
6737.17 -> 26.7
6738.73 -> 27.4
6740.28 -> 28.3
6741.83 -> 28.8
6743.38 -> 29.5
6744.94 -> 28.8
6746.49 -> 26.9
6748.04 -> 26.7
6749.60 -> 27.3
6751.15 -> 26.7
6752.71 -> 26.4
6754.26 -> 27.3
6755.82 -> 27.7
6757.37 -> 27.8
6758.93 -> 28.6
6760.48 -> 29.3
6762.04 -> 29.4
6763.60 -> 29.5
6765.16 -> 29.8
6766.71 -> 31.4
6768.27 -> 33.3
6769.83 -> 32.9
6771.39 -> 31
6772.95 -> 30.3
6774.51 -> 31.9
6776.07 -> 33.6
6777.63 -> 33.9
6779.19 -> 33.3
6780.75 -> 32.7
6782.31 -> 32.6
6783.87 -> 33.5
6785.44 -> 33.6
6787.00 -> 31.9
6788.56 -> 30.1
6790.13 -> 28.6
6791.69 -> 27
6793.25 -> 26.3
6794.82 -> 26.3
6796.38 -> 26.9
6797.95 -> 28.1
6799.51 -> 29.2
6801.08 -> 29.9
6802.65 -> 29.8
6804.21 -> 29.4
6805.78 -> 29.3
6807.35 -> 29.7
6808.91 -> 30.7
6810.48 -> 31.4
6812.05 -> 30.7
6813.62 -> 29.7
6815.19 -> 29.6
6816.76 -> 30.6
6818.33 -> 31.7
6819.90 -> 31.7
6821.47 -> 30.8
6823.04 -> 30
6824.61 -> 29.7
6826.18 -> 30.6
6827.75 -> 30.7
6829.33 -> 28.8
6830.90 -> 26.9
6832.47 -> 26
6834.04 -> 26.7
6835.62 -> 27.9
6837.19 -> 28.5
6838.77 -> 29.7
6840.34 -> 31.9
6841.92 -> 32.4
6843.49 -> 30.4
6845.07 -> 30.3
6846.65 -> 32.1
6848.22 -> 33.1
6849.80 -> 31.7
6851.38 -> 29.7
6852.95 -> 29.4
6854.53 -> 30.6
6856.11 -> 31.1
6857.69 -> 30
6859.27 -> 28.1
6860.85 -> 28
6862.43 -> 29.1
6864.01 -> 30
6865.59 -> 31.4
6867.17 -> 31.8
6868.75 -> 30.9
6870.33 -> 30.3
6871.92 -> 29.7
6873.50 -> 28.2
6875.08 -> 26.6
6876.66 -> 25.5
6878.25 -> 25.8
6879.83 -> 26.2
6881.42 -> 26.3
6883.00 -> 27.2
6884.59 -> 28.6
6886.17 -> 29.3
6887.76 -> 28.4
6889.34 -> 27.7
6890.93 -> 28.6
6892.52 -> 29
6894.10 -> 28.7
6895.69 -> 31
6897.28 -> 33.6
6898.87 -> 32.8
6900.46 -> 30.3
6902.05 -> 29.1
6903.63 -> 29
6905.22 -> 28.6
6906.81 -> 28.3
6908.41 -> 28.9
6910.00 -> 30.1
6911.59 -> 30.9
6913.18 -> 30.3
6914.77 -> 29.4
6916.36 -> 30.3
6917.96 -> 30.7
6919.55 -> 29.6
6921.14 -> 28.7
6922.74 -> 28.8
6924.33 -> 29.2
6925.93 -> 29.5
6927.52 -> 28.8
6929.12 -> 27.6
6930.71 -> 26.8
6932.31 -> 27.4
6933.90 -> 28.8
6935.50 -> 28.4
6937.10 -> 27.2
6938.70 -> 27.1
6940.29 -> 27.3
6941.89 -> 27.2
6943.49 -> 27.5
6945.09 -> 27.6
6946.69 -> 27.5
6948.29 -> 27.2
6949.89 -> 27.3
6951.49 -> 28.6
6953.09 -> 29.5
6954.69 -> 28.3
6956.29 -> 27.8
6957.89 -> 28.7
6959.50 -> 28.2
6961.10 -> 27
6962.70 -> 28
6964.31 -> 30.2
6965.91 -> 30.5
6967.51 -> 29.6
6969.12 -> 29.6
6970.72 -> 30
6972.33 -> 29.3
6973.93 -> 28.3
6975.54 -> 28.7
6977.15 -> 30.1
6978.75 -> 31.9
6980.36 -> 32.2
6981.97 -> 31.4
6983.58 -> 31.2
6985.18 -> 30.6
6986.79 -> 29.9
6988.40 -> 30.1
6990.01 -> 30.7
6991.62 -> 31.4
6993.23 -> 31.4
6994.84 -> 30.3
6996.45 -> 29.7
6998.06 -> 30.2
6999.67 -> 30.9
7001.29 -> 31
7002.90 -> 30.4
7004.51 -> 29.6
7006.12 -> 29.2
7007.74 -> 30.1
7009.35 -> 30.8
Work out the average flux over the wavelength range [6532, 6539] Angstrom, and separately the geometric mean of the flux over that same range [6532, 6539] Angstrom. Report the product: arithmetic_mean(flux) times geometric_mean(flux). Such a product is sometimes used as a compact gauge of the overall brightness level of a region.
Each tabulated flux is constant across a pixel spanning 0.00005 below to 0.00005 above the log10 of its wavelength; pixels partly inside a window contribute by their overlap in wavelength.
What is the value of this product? 864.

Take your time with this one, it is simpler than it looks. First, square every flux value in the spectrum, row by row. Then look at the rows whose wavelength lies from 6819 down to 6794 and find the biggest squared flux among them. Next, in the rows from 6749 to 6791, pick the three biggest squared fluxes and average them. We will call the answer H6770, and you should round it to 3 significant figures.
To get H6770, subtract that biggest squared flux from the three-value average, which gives 131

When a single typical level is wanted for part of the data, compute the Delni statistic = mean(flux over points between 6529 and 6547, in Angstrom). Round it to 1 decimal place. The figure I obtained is 29.5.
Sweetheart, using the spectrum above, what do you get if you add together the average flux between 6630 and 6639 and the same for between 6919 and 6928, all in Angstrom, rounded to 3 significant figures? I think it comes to 58.5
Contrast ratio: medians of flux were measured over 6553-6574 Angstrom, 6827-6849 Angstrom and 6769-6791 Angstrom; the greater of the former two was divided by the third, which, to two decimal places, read 0.95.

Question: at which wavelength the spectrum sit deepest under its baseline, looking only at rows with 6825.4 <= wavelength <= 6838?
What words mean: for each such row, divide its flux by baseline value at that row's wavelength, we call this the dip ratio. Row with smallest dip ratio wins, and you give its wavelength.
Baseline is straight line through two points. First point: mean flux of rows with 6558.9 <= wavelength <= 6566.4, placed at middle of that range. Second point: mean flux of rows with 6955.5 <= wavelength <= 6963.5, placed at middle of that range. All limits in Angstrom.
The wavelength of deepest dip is 6832.47 Angstrom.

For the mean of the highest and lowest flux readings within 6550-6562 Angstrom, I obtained 29.1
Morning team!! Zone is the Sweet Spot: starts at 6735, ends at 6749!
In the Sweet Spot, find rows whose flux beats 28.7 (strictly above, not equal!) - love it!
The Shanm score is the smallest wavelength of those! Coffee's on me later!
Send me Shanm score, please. 6741.83 Angstrom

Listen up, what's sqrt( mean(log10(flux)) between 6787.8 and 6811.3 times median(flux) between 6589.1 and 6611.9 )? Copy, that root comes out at 6.45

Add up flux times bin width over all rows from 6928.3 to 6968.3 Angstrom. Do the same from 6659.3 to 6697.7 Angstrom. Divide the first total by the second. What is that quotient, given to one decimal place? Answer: 1.0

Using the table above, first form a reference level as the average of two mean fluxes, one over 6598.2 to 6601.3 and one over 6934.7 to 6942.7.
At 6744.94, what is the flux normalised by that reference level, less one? 0.021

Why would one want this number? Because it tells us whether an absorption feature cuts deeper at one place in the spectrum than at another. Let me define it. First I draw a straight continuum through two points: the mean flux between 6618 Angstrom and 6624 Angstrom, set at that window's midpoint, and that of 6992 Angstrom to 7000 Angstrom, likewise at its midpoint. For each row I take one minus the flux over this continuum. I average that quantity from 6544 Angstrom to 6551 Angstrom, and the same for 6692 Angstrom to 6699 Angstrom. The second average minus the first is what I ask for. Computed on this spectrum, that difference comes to 0.03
